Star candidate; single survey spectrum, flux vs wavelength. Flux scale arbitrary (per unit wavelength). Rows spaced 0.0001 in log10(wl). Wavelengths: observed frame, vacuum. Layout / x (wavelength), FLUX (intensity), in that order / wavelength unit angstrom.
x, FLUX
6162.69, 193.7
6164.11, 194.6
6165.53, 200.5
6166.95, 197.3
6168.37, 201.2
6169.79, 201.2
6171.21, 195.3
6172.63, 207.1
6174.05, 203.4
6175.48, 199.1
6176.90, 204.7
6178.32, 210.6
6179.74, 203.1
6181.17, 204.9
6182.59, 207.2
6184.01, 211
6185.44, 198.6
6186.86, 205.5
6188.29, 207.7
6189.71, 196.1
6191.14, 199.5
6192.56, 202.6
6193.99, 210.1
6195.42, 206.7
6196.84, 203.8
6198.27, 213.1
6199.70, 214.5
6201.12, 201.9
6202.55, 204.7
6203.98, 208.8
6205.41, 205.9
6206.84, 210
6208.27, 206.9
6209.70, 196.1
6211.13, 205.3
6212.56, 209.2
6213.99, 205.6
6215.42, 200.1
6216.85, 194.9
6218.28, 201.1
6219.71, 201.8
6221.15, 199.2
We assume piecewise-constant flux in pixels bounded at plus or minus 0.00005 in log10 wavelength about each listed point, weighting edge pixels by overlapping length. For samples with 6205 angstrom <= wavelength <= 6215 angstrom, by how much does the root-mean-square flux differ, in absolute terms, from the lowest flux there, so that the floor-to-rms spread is 10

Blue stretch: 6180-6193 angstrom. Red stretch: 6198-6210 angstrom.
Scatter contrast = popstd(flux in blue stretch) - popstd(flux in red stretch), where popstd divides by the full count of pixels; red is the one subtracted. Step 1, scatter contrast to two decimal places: -0.76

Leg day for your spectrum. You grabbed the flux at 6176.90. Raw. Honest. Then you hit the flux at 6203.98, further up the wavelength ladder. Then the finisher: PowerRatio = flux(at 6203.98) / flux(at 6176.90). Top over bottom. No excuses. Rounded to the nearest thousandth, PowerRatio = 1.020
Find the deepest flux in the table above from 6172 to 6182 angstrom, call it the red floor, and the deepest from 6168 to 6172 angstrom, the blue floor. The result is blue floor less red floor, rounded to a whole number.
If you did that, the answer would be -4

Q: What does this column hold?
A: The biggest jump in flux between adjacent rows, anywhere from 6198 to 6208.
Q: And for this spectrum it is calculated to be 12.6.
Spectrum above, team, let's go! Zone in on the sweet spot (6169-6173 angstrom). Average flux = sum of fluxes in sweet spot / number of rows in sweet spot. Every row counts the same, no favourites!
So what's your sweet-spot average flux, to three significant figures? 201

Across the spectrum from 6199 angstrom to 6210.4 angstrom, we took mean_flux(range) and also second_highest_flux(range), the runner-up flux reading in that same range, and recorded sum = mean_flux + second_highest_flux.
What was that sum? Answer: 416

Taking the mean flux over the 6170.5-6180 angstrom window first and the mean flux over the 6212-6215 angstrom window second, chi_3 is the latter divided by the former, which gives 1.02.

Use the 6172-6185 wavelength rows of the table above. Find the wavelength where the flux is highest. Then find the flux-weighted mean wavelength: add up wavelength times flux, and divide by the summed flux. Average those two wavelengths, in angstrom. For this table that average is 6181.2 angstrom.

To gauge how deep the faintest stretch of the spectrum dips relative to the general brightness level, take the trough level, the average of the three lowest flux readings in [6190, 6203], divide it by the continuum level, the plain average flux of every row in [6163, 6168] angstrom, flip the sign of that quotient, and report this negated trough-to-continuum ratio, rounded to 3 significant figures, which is -1.02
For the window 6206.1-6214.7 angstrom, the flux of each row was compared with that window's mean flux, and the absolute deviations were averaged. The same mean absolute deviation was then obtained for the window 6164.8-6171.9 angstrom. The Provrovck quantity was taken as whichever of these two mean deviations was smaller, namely 2.24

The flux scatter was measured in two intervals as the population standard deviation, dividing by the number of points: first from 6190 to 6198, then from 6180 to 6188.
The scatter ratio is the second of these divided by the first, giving 1.1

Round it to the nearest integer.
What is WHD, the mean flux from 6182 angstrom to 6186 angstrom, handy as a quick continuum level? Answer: 206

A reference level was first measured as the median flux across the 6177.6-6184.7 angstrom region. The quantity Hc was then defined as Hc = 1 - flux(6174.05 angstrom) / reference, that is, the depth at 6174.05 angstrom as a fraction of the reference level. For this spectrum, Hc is 0.02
